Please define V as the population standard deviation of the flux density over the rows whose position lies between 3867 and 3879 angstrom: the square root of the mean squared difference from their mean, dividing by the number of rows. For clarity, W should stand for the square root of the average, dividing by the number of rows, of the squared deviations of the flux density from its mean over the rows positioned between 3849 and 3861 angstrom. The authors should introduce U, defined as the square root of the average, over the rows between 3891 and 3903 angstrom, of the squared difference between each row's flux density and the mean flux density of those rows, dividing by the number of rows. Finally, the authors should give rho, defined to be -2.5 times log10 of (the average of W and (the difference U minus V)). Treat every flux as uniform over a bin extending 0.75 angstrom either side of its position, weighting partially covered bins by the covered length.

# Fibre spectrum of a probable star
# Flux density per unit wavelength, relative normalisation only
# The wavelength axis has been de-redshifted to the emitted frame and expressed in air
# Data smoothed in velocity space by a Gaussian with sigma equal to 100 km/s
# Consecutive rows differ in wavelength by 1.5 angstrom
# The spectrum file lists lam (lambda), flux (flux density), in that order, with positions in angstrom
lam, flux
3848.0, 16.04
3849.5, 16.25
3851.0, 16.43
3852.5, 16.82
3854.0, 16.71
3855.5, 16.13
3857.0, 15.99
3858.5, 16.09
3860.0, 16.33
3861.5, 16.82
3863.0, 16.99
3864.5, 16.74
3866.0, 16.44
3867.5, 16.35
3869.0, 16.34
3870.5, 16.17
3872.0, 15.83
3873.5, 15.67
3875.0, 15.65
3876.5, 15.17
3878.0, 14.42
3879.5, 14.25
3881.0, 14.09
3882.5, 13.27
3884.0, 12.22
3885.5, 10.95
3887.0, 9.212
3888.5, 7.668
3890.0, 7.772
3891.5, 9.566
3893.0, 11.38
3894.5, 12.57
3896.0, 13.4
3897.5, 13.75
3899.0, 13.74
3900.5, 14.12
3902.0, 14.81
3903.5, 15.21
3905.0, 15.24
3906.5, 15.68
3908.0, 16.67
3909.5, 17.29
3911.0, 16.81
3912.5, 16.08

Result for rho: 0.5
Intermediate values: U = 1.6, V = 0.6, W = 0.28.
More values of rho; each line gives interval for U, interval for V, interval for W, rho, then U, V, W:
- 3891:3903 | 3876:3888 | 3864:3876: 3.6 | 1.6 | 1.9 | 0.37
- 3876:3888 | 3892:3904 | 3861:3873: 0.6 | 1.9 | 1.1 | 0.35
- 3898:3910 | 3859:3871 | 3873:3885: 0.0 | 1.1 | 0.3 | 1.11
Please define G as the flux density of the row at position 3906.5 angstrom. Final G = 15.68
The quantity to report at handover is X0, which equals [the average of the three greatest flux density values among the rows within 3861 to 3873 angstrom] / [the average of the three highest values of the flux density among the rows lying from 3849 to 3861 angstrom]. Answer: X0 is 1.01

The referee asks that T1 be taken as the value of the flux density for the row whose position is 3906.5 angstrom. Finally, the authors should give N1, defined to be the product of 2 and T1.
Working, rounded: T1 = 15.68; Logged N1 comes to 31.4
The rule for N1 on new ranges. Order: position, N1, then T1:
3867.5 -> 32.7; 16.35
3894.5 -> 25.1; 12.57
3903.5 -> 30.4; 15.21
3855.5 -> 32.3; 16.13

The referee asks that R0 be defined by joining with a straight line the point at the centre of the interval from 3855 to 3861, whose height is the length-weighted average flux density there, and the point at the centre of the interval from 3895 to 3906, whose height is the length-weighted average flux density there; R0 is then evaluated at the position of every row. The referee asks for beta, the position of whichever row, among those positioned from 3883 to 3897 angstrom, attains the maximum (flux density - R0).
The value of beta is 3896.0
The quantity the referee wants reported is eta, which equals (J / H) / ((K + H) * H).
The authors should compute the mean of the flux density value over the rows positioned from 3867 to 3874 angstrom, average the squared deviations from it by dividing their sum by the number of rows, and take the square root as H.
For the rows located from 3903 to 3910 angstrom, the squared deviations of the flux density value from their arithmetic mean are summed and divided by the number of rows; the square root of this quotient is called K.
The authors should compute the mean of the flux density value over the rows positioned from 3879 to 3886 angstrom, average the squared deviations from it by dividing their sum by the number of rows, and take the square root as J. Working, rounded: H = 0.3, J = 1.23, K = 0.83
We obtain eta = 14.8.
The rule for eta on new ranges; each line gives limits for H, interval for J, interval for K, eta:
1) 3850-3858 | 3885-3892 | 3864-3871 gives 23.4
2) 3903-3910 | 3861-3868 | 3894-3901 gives 0.3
